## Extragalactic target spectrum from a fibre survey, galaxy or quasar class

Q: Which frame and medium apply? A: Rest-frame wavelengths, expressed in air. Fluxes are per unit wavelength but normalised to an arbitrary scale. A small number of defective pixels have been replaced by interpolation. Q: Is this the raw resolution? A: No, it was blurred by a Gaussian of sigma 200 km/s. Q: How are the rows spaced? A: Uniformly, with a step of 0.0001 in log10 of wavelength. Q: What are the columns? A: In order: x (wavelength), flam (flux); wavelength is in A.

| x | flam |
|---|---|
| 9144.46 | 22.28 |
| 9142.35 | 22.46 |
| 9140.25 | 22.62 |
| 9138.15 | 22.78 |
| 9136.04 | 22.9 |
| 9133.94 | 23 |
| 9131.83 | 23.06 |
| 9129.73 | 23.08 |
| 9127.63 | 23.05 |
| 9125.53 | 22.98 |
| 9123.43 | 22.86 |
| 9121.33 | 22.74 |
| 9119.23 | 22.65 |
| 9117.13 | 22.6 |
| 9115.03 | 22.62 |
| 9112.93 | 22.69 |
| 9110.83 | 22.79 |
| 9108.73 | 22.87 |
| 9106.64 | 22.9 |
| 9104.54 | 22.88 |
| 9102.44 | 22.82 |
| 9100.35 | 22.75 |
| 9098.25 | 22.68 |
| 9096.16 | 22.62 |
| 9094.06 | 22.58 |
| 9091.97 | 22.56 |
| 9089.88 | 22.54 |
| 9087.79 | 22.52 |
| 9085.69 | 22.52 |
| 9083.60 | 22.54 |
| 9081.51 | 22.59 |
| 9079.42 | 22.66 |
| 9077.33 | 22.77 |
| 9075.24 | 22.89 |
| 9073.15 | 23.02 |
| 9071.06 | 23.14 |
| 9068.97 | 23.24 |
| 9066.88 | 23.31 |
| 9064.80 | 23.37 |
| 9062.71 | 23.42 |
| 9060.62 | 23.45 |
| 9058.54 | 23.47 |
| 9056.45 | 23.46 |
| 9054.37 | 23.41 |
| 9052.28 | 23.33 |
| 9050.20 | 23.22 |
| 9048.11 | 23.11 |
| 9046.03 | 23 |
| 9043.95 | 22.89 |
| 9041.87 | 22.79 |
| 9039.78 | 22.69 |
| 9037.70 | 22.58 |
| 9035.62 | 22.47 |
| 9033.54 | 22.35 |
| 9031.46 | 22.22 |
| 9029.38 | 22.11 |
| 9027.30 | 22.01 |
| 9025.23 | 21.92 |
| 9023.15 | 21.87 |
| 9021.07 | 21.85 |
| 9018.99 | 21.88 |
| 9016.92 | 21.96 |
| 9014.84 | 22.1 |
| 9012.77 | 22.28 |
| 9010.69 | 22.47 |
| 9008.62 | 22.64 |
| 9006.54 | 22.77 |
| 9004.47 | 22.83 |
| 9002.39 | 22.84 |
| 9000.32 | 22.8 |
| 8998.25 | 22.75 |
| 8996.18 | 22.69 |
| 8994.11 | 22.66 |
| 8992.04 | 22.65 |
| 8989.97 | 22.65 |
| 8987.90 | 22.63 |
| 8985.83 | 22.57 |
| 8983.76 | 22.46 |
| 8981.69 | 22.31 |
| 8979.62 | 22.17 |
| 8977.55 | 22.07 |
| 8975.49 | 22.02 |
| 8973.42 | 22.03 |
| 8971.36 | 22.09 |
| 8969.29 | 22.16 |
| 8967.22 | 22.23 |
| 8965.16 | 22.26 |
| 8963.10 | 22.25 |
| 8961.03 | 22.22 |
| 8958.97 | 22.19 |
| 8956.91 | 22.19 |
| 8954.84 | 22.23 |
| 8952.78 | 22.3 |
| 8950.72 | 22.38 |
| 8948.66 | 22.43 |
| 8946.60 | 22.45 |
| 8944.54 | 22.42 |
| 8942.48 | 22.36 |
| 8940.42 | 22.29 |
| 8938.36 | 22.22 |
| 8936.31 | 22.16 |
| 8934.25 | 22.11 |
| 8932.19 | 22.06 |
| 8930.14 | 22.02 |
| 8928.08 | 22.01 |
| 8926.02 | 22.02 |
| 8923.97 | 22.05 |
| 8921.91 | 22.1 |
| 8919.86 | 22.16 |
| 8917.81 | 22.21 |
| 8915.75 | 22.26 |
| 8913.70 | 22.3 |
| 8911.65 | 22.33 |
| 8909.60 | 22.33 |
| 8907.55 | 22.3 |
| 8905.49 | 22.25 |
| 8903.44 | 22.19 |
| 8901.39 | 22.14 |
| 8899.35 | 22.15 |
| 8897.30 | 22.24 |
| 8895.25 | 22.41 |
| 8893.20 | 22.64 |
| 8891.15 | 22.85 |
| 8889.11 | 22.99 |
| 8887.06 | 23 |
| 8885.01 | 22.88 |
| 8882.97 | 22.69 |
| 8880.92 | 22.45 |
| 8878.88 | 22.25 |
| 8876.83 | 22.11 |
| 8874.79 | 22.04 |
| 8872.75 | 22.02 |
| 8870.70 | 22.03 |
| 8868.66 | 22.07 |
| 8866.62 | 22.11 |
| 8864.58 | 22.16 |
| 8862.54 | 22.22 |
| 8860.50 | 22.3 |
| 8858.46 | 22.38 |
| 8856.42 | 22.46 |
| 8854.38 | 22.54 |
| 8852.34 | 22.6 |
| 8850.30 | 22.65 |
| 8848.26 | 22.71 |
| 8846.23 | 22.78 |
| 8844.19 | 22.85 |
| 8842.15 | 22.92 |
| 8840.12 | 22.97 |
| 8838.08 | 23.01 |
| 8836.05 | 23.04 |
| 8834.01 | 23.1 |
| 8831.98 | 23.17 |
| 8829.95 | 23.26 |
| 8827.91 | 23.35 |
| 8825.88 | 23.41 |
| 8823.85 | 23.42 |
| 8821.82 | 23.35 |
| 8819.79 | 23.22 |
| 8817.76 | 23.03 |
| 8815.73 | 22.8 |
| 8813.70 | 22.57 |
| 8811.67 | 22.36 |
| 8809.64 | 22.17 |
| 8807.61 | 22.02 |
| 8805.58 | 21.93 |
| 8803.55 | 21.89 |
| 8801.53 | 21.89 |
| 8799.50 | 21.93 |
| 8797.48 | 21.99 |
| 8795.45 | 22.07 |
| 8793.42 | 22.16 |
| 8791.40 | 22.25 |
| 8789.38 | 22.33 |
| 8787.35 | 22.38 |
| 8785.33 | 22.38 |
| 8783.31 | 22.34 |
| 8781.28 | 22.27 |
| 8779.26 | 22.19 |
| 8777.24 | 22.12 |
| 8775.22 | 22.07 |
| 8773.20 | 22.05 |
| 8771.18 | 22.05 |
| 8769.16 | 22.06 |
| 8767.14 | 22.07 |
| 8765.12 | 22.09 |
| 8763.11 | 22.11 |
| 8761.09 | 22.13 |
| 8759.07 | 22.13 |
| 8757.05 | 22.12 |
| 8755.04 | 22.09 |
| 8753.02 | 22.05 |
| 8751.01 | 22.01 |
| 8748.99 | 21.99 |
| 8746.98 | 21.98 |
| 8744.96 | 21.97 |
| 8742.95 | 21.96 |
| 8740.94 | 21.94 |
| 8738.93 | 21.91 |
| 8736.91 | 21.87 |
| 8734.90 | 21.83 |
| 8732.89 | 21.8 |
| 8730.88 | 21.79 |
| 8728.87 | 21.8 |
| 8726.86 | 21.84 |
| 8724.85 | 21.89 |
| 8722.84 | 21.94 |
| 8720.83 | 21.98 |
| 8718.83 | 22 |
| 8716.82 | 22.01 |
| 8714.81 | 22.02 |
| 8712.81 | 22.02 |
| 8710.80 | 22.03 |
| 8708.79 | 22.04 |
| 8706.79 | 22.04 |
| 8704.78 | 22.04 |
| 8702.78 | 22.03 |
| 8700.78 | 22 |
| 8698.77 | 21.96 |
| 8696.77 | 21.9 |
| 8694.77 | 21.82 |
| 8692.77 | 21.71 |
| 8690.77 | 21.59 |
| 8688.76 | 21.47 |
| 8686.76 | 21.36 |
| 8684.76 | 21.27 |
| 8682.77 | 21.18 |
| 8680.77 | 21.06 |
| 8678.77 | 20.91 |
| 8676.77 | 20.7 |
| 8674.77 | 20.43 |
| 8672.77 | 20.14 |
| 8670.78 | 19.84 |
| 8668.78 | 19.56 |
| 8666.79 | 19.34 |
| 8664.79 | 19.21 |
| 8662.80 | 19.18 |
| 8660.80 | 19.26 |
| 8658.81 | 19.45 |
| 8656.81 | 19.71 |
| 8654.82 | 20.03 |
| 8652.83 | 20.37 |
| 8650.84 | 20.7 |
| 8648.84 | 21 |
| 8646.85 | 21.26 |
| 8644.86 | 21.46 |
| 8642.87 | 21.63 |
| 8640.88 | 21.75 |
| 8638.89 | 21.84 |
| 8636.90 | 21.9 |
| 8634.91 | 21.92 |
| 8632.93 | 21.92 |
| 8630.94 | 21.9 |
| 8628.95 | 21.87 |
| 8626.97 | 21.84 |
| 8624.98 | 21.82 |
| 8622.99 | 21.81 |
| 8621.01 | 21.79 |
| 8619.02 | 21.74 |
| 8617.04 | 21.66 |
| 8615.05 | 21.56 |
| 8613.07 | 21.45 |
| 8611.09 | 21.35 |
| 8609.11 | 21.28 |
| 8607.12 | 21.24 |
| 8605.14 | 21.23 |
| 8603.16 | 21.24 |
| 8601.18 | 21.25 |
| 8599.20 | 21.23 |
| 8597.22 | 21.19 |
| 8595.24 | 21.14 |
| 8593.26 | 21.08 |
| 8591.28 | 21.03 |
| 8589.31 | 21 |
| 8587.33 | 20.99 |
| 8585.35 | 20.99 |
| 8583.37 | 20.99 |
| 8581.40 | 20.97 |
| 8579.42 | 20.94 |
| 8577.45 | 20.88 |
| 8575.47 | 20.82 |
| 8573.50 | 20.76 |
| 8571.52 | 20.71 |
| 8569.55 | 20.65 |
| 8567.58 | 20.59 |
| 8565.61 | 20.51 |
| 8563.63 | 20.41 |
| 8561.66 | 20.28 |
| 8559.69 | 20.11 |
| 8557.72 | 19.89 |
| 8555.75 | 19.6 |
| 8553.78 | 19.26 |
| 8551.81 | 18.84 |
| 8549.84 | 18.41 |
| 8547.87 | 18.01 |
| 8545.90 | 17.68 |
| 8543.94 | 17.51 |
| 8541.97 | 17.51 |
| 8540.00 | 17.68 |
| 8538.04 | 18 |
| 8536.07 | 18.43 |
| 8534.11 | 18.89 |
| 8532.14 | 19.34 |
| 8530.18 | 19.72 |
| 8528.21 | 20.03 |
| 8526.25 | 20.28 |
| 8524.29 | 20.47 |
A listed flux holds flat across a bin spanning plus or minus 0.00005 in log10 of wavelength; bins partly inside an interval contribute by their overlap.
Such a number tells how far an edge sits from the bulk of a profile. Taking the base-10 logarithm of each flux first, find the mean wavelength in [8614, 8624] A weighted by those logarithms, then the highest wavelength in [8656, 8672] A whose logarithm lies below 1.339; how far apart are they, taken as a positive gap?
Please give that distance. 51.8 A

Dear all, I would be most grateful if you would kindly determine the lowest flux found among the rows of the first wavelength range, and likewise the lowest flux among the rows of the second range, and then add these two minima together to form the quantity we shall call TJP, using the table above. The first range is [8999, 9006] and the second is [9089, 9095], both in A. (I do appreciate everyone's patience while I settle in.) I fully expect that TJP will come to 45.3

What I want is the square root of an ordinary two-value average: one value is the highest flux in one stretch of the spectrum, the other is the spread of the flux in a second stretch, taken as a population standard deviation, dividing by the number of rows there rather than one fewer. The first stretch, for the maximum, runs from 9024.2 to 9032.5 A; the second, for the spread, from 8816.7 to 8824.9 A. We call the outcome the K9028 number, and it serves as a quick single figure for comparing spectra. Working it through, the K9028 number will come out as 3.34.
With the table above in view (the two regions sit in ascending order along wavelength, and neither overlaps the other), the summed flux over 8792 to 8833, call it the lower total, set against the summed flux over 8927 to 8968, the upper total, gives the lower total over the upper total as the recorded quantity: 1.02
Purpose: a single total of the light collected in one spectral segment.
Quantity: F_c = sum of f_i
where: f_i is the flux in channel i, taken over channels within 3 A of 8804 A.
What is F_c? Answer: 65.7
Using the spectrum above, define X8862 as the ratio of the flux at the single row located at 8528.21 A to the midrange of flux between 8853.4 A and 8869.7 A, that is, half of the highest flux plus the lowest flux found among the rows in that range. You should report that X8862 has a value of 0.90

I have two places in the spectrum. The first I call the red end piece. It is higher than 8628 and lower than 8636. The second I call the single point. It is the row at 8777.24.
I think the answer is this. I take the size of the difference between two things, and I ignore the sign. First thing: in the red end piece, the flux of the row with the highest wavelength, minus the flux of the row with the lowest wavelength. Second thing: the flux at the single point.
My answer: 22.1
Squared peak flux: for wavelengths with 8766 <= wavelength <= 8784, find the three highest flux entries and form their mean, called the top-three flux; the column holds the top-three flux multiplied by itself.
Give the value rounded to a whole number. 496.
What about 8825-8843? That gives 545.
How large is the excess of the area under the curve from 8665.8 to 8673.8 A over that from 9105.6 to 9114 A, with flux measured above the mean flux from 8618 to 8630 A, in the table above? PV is -25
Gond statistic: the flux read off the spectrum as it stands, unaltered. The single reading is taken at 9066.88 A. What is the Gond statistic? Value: 23.31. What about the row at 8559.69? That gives 20.11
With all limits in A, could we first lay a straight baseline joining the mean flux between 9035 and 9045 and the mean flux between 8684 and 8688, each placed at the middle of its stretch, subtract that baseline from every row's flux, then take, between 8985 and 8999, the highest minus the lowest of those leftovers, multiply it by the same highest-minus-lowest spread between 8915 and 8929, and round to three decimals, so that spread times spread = 0.039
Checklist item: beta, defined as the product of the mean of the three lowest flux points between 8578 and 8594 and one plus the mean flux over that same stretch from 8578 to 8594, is 461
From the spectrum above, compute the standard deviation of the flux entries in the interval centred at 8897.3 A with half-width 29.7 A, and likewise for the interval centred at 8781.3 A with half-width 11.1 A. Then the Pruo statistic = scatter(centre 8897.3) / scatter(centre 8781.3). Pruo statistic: 2.3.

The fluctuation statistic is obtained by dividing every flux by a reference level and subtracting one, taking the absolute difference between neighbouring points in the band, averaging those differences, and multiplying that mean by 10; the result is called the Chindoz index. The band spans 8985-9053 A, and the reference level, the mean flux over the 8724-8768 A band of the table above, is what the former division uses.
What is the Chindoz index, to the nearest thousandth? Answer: 0.039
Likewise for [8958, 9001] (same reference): 0.025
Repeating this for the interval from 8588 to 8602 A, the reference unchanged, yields 0.019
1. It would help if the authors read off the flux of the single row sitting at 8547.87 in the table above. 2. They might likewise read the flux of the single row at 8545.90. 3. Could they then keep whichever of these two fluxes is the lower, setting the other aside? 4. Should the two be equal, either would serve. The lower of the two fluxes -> 17.7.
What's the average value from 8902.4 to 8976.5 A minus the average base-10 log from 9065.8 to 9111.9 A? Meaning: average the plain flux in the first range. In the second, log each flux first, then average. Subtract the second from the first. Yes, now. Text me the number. 20.9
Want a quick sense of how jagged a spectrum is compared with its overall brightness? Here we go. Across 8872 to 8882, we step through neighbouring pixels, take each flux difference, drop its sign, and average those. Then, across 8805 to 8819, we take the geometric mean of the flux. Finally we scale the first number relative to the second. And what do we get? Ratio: 0.0048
